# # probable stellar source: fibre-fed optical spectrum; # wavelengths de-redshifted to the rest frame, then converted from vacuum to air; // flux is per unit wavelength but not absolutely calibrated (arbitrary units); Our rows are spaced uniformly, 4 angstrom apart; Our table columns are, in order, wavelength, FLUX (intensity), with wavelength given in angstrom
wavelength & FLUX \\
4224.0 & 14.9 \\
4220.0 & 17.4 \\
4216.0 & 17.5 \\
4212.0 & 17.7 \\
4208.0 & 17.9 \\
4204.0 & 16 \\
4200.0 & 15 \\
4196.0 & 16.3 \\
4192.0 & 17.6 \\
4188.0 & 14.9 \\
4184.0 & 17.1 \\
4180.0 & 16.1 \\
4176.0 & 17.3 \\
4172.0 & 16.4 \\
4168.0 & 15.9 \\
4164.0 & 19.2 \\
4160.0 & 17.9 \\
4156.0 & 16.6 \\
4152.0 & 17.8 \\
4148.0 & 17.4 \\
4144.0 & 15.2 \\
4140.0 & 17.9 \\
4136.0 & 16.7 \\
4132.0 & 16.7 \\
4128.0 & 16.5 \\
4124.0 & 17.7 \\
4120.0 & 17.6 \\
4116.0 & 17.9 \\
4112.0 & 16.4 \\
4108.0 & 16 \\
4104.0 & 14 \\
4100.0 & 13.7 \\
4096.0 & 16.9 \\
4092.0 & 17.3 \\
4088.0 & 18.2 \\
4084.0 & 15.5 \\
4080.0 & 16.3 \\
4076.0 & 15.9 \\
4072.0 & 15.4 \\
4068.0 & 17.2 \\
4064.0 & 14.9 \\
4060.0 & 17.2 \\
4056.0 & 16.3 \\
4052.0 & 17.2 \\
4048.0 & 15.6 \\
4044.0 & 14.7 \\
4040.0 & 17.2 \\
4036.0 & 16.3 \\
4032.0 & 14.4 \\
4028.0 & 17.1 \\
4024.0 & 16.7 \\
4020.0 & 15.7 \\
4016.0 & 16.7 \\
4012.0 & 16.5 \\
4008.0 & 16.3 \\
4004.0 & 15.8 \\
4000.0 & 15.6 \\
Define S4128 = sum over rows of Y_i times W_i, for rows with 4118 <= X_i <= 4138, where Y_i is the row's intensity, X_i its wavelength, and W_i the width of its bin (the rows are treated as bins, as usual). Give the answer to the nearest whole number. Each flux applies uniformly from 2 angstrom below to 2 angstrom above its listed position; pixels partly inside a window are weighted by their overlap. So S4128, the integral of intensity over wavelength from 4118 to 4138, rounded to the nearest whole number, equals 341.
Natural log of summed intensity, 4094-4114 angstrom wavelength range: 4.34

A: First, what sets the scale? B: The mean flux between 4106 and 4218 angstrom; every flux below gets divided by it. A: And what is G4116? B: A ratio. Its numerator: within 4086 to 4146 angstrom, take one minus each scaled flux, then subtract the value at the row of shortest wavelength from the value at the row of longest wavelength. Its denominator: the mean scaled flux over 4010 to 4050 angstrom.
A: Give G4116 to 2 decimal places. 0.19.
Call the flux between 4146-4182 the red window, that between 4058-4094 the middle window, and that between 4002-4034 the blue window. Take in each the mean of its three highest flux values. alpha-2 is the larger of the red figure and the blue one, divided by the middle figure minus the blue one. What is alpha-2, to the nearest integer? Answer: 25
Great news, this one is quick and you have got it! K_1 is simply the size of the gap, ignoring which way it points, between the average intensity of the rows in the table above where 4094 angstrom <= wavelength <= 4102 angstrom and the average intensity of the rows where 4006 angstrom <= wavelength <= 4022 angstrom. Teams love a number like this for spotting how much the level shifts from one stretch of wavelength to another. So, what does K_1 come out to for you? 1.0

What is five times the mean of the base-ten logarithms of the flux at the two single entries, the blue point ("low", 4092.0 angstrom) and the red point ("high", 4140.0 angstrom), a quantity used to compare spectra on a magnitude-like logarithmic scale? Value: 6.23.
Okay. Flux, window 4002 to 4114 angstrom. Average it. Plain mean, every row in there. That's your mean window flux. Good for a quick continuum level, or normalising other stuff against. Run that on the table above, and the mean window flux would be 16.1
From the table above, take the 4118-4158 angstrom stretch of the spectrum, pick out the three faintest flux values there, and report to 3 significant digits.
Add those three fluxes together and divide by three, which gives 16.1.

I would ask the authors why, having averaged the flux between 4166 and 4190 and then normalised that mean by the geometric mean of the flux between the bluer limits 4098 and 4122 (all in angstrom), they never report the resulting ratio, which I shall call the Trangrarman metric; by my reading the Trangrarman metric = 1.03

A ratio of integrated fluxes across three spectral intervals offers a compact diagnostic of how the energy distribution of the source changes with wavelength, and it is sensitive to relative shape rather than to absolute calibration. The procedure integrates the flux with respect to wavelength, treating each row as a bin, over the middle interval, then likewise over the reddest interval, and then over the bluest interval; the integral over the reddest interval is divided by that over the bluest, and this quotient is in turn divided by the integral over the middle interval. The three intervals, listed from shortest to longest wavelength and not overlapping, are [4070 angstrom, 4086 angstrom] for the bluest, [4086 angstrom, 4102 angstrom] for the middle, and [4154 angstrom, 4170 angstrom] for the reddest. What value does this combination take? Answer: 0.0042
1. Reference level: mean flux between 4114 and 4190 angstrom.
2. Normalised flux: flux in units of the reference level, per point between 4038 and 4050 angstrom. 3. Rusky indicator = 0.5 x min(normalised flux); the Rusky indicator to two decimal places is 0.43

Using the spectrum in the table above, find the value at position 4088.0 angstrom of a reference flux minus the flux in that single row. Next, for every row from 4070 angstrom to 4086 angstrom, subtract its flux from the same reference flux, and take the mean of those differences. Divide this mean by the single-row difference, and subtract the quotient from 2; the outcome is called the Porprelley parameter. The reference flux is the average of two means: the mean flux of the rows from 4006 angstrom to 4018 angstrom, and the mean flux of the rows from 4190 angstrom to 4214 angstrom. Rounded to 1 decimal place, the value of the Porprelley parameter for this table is 2.5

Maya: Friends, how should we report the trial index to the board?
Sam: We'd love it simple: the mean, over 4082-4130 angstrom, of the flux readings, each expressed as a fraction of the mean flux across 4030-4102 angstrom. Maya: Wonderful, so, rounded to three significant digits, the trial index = 1.02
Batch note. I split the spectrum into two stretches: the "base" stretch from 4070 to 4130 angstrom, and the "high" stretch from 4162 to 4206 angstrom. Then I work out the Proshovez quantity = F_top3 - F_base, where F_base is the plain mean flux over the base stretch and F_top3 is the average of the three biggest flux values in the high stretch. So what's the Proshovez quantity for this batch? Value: 1.7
